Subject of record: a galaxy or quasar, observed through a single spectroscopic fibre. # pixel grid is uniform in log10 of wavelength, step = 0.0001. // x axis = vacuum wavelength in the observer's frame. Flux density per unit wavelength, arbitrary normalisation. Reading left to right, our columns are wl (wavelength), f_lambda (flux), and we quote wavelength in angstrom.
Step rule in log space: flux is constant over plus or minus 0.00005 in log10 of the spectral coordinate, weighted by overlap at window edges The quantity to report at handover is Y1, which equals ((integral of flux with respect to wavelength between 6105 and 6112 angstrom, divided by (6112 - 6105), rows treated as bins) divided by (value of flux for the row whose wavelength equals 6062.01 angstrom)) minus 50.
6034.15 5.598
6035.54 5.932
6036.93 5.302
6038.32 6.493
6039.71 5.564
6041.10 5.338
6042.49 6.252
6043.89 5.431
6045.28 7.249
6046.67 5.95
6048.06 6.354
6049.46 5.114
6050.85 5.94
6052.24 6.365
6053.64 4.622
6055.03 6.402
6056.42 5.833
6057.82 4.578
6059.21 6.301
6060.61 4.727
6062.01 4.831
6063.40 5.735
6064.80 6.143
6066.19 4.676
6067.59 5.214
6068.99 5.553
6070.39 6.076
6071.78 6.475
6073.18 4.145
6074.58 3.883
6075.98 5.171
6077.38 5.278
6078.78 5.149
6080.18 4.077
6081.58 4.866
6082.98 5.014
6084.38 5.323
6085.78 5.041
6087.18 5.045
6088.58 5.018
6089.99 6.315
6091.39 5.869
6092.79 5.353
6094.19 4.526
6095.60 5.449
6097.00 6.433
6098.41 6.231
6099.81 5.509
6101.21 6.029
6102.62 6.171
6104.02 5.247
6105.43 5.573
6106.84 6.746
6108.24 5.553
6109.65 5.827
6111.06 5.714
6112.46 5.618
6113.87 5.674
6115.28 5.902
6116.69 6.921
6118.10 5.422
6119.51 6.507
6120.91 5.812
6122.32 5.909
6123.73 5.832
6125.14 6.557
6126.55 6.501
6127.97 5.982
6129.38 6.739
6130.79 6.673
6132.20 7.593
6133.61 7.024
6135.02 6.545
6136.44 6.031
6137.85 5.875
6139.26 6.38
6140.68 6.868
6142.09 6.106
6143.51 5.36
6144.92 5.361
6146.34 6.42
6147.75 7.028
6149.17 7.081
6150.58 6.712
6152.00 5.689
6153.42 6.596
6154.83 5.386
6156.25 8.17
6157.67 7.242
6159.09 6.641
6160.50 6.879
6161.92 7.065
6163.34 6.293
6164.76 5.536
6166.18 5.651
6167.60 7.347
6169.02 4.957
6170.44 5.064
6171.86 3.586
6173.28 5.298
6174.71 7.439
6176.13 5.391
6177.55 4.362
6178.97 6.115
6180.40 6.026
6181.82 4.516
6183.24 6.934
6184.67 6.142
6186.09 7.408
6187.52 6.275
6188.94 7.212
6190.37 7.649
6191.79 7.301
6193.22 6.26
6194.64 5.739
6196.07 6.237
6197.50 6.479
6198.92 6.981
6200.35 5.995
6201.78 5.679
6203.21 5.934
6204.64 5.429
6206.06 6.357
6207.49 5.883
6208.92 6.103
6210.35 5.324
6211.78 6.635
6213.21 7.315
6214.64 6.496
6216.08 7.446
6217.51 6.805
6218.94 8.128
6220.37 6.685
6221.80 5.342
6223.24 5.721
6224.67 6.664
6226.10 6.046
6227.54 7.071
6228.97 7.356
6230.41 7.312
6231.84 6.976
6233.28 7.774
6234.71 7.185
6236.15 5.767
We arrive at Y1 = -48.78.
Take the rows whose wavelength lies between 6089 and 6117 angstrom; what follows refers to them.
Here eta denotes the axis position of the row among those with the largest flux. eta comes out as 6116.69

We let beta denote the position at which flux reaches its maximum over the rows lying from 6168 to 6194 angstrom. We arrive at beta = 6190.37 angstrom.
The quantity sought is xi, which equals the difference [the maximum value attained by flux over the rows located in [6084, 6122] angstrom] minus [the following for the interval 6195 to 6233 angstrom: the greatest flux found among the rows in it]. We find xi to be -1.2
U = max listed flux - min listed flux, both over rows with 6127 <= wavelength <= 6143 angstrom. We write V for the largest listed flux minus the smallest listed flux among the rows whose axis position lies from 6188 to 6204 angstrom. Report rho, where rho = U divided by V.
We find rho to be 0.87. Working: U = 1.7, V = 2.0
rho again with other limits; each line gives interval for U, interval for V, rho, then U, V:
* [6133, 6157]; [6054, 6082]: 1.08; 2.8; 2.6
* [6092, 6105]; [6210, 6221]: 0.68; 1.9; 2.8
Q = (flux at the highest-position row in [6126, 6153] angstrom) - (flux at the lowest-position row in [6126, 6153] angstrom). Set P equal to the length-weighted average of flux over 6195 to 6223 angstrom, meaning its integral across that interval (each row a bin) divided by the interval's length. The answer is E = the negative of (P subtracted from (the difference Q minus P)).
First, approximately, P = 6.36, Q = -0.8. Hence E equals 13.5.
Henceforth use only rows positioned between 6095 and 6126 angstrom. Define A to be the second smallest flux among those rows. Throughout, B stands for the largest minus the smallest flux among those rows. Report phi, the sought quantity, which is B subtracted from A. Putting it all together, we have 3.7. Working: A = 5.422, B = 1.7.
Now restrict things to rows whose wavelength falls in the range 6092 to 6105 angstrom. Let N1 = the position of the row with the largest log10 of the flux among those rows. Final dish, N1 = 6097.00 angstrom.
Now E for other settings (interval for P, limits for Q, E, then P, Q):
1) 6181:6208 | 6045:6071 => 13.9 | 6.34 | -1.2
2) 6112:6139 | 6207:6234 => 10.7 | 6.28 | 1.9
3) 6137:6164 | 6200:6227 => 12.9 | 6.48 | 0.1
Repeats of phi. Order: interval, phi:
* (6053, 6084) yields 1.5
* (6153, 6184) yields -0.2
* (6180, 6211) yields 2.2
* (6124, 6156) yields 3.1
